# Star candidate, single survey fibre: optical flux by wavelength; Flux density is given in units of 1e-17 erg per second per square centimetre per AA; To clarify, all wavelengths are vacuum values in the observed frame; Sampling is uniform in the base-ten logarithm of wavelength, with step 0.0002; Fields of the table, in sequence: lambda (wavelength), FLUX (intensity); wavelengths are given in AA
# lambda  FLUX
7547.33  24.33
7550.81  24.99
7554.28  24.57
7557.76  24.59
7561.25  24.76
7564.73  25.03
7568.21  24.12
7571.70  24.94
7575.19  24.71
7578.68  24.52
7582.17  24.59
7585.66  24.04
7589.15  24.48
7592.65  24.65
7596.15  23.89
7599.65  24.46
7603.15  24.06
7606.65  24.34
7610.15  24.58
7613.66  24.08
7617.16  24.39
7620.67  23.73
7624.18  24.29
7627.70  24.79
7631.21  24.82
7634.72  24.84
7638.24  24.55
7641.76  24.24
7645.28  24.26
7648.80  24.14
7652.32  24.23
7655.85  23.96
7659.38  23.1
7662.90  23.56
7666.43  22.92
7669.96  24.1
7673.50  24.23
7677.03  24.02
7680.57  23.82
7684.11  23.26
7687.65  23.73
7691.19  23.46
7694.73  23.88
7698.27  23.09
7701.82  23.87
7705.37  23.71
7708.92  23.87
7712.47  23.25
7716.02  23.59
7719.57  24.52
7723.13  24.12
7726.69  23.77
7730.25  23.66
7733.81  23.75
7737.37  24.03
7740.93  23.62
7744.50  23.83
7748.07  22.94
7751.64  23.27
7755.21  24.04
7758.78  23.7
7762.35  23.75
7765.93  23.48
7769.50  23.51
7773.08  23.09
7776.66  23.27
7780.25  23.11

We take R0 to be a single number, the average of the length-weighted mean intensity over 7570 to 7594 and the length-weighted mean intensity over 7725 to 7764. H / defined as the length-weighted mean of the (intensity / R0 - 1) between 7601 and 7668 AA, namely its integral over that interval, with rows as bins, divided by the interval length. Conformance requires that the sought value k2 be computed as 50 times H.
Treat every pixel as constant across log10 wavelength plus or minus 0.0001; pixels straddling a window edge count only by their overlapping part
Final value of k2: 0.1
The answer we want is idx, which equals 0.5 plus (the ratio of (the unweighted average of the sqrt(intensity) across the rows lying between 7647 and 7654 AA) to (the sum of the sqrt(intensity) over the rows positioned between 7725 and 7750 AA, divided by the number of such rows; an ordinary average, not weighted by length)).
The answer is 1.51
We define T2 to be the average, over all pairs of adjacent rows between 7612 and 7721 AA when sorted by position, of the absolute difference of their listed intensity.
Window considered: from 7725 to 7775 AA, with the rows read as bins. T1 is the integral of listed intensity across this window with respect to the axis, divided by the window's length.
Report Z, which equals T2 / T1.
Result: 0.0175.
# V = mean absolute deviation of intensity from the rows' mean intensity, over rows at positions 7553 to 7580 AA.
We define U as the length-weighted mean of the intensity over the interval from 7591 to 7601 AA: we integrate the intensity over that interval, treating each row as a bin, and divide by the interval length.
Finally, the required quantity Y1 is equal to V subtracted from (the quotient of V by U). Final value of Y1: -0.20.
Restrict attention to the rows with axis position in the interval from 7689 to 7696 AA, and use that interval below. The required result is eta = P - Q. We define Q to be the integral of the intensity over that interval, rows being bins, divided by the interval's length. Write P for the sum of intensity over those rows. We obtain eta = 24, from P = 47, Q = 23.7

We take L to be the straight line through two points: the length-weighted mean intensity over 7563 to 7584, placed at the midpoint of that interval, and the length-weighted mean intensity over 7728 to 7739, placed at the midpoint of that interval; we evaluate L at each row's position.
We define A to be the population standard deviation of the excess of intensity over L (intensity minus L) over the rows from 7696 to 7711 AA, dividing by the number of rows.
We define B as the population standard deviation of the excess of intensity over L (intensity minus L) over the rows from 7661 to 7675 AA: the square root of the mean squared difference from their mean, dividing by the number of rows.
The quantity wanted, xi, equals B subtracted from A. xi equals -0.19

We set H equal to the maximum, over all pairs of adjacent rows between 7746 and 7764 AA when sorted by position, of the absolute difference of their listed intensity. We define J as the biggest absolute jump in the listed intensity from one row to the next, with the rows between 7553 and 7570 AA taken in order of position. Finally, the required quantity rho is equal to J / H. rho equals 1.18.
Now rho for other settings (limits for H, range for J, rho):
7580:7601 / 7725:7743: 0.54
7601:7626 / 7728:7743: 0.62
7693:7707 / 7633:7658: 0.39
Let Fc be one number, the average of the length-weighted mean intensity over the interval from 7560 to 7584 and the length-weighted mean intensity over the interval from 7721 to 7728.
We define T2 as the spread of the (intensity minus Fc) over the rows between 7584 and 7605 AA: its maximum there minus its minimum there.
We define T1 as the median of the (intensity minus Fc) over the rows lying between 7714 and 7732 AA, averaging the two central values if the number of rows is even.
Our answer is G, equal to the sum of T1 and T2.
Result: 0.22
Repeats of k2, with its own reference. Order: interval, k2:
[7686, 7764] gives -0.9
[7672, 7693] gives -0.8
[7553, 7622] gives 0.7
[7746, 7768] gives -1.2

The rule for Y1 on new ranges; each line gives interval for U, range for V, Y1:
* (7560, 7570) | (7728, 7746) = -0.12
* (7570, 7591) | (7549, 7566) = -0.17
